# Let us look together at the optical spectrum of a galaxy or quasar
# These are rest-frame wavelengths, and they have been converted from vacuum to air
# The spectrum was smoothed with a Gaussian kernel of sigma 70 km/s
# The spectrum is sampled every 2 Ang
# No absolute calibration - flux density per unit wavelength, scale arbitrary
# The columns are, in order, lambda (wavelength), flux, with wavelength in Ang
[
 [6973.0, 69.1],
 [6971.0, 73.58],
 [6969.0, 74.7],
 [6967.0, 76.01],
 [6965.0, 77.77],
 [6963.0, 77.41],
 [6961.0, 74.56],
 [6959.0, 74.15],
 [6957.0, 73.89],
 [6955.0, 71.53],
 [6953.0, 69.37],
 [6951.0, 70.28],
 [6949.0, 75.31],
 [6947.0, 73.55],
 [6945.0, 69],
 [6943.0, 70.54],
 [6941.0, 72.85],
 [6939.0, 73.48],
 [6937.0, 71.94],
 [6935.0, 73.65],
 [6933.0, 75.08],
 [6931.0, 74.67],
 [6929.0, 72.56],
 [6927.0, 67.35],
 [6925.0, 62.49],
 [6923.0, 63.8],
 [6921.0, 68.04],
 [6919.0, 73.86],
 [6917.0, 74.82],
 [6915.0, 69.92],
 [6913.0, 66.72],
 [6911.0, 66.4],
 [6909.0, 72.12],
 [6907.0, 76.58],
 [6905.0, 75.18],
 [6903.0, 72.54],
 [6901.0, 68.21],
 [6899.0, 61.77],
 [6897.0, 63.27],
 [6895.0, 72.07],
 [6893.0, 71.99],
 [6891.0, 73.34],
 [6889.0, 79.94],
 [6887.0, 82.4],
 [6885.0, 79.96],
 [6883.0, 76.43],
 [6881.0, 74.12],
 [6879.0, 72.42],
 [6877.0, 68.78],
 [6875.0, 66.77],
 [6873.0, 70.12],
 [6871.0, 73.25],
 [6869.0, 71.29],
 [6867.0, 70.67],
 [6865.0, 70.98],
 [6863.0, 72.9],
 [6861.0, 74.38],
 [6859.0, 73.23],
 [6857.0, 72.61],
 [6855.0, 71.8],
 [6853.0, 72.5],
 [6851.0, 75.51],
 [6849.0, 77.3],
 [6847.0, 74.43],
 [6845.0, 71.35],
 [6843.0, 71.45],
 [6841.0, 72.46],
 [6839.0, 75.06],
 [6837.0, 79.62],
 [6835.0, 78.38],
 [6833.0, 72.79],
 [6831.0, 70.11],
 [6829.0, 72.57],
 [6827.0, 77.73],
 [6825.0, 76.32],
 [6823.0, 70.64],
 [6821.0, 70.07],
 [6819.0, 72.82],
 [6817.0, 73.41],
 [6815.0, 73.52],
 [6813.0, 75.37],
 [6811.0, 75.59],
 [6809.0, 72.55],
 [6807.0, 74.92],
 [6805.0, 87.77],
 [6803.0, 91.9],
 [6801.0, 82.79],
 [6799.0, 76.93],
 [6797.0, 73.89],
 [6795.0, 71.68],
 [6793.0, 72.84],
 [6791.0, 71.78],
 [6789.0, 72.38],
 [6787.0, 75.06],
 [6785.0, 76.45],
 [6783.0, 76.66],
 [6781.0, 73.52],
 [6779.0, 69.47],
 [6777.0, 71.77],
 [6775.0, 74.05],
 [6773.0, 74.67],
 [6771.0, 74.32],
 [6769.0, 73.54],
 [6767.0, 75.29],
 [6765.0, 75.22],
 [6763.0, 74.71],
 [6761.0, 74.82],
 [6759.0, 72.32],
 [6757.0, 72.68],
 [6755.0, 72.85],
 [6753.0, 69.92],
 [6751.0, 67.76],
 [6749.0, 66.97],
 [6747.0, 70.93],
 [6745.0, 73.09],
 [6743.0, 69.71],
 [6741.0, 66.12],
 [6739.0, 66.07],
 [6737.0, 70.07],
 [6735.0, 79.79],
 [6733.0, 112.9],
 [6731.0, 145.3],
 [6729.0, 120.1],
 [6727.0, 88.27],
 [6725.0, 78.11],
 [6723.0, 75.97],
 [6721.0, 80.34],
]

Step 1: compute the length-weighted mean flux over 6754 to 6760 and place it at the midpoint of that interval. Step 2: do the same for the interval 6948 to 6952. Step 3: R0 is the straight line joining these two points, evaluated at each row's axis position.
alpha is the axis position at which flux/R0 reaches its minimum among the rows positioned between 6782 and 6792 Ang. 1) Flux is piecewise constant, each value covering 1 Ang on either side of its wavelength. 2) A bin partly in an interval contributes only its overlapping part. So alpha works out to 6791.0 Ang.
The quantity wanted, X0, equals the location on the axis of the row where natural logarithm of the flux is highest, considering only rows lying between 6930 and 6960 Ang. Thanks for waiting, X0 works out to 6949.0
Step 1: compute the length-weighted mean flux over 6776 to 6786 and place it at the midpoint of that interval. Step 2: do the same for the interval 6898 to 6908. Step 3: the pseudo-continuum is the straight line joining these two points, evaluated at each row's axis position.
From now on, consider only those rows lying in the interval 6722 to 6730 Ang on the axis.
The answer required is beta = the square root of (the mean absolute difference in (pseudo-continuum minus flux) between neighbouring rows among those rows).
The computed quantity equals 3.84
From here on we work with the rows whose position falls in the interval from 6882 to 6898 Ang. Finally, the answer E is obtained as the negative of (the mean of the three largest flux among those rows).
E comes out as -81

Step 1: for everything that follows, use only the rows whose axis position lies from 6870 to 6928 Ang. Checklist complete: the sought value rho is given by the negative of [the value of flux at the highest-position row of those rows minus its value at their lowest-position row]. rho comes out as 6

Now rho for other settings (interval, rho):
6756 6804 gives -19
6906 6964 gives -1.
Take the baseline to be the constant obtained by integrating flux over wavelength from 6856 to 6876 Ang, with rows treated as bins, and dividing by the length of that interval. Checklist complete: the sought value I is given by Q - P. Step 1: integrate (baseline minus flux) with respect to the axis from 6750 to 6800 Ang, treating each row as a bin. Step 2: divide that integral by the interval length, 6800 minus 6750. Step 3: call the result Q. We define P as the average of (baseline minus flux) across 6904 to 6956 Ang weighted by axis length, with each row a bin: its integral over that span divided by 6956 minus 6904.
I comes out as -2.2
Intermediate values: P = 0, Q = -2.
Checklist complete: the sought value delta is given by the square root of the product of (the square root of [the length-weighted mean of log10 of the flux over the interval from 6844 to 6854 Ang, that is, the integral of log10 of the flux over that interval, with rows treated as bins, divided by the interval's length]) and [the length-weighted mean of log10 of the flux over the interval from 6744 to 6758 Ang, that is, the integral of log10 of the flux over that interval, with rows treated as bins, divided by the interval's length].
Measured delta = 1.59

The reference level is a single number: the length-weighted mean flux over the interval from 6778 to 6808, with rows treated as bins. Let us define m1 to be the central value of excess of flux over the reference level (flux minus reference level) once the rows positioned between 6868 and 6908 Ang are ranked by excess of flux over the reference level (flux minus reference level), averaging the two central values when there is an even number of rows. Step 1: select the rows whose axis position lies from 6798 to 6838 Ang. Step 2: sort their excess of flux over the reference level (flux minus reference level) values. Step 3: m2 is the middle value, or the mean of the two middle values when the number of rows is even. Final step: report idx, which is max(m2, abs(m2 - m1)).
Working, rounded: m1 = -4.06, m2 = -1.4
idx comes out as 2.7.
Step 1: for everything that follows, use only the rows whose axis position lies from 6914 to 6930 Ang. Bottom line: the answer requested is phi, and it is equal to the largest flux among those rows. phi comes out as 74.82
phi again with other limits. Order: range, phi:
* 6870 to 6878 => 73.25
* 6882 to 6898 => 82.4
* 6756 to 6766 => 75.22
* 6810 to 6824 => 75.59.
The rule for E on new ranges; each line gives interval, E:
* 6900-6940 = -76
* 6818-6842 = -79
